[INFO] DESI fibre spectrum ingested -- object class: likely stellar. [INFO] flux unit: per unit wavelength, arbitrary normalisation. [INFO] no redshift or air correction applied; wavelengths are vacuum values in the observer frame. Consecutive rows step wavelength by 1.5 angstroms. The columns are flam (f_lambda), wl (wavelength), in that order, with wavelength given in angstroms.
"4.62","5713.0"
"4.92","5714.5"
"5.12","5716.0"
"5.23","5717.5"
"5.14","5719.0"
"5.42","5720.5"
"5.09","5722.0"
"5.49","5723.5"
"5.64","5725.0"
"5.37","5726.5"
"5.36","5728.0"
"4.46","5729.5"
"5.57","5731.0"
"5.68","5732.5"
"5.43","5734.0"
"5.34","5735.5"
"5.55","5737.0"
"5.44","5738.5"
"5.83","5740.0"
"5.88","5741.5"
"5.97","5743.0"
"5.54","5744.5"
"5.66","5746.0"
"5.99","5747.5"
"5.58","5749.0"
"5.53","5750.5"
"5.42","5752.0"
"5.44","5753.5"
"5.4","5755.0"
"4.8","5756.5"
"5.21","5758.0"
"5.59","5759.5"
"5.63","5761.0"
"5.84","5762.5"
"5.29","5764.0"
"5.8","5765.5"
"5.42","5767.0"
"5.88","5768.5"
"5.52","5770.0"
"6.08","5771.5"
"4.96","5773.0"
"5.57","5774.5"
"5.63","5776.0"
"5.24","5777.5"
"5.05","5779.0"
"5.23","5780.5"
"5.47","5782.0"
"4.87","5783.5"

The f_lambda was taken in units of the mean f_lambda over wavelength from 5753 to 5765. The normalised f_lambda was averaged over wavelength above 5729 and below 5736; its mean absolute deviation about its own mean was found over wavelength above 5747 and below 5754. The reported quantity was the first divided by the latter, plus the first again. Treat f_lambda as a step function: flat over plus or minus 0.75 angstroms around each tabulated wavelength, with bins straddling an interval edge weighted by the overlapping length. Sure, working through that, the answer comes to 34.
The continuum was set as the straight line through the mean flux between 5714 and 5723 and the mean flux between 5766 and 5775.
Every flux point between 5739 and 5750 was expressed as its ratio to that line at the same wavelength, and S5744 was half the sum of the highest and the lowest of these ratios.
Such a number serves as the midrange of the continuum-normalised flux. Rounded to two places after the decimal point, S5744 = 1.07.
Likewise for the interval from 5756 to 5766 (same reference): 0.97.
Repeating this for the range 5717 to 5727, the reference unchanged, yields 1.03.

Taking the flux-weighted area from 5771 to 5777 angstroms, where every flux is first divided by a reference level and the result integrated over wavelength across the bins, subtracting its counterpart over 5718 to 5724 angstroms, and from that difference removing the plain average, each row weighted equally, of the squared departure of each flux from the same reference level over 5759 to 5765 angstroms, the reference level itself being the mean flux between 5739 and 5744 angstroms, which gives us 0.15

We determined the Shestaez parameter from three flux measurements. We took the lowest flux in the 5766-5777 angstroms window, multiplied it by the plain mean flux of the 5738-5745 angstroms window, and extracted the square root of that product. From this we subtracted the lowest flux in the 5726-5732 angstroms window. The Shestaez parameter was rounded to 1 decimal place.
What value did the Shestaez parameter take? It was 0.9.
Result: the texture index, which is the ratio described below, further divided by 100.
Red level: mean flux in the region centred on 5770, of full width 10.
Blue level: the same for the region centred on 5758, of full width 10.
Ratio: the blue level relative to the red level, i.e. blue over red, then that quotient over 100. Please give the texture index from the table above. 0.0097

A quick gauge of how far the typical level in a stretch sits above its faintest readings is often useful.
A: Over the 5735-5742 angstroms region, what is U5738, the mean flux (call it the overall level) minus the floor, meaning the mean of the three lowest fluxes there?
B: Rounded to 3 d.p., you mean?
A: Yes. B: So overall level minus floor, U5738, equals 0.165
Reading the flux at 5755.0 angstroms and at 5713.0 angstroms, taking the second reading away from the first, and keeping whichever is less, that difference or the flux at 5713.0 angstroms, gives 0.78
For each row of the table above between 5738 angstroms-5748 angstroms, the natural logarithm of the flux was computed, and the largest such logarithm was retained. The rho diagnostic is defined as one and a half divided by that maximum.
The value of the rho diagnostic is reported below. 0.84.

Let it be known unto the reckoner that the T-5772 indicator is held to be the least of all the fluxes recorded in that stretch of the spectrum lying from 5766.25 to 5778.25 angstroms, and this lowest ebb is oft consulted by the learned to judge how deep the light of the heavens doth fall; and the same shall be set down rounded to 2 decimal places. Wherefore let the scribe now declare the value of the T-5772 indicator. 4.96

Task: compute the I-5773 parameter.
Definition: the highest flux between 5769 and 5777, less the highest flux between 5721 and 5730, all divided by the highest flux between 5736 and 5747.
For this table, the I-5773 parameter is 0.07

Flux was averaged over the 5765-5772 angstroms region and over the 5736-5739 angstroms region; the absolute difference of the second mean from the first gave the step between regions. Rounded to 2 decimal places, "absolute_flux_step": 0.24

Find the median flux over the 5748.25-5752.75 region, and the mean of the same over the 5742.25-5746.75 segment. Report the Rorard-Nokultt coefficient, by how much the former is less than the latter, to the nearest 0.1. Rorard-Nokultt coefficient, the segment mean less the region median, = 0.2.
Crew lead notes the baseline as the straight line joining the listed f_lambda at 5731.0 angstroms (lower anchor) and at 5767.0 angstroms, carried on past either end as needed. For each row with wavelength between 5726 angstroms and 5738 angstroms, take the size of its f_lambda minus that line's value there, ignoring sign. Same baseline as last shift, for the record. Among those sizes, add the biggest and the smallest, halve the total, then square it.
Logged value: 0.31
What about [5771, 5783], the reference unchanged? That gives 0.16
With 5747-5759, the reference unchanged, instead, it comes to 0.12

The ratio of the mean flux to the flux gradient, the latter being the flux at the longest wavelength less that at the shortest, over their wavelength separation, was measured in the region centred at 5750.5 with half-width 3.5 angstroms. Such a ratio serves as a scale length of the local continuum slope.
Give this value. -61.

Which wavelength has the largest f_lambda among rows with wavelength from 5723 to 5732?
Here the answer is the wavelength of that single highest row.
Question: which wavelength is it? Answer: 5725.0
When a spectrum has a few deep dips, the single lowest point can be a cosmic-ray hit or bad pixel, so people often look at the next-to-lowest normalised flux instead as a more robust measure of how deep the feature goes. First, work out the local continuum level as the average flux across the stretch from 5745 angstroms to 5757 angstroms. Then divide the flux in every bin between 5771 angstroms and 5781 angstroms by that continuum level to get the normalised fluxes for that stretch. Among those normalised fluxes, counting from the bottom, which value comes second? 0.92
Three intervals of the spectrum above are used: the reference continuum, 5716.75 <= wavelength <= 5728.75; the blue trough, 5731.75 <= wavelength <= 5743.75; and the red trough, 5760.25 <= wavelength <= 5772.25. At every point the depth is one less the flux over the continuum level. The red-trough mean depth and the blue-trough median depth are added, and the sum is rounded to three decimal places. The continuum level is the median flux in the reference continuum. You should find -0.106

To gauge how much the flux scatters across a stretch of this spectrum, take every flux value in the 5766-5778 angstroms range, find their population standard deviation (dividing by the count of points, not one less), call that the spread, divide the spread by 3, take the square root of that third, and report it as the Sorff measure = 0.33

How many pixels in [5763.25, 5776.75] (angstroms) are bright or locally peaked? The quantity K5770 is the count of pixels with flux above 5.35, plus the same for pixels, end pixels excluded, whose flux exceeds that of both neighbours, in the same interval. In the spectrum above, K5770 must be 10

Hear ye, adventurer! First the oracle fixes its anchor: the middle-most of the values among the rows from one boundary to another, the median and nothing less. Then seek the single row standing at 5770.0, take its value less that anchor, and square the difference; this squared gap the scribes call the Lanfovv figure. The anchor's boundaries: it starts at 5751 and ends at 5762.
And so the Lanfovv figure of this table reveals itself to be 0.01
